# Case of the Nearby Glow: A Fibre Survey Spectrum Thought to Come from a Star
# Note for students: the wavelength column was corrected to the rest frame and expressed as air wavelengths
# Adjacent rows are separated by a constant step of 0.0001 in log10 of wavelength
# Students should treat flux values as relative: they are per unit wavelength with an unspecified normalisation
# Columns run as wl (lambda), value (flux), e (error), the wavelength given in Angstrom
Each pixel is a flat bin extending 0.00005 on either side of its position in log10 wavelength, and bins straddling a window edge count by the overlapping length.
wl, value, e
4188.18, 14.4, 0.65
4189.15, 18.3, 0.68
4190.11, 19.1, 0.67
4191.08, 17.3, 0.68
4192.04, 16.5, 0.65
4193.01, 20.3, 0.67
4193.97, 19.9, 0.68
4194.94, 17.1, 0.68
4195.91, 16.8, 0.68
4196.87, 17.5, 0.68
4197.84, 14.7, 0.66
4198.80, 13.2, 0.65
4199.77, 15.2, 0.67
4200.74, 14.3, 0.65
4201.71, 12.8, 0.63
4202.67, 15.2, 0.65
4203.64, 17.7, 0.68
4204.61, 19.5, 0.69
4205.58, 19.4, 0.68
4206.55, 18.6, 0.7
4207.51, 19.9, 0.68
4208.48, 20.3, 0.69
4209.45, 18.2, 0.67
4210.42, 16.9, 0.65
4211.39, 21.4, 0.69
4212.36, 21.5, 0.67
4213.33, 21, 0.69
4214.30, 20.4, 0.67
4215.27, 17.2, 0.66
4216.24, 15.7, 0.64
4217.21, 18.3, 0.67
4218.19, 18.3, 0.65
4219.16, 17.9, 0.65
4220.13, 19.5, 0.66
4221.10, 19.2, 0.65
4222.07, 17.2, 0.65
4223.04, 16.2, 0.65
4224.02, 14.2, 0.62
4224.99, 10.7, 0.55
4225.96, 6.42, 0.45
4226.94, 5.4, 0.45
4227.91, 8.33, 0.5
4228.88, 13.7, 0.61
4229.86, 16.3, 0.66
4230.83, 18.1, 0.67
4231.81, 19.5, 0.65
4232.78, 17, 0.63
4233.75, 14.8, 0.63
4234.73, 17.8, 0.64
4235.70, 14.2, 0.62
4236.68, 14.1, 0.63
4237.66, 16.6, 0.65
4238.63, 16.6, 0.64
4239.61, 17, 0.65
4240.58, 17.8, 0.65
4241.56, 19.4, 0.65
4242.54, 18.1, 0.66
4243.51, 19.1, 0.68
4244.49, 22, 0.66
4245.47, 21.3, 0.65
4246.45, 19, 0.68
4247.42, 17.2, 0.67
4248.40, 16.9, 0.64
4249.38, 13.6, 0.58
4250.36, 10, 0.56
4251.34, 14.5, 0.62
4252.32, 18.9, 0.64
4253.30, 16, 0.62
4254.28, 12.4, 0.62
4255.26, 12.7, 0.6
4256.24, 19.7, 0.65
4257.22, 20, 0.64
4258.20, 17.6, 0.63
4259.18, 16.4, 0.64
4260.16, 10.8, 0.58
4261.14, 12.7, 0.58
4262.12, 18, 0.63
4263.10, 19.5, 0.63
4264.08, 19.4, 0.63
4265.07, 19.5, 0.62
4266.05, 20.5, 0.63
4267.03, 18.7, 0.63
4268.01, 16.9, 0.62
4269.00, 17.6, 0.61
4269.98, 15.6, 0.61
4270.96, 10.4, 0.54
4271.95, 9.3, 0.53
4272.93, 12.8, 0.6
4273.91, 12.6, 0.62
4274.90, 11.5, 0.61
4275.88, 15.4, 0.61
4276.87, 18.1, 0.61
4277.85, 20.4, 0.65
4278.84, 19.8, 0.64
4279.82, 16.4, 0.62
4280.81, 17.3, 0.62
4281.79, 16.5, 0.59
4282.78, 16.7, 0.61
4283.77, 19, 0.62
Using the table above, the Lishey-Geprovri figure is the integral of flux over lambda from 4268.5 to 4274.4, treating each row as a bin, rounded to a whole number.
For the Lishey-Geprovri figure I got 77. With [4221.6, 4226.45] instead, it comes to 63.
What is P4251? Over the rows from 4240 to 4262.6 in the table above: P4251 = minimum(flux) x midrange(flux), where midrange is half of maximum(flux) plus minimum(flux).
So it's 160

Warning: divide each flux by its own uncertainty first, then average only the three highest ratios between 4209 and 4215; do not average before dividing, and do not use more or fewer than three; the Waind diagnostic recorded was 31.2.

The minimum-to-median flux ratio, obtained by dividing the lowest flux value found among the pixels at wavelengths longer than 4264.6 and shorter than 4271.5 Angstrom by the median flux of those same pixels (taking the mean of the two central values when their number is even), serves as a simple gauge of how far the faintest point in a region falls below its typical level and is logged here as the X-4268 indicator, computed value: 0.59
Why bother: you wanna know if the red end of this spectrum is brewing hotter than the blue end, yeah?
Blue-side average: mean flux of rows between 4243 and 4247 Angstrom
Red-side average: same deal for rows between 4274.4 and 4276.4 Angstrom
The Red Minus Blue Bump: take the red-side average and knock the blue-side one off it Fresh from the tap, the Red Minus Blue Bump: -7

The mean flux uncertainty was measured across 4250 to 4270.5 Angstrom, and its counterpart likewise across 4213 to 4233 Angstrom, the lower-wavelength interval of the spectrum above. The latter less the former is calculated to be 0.00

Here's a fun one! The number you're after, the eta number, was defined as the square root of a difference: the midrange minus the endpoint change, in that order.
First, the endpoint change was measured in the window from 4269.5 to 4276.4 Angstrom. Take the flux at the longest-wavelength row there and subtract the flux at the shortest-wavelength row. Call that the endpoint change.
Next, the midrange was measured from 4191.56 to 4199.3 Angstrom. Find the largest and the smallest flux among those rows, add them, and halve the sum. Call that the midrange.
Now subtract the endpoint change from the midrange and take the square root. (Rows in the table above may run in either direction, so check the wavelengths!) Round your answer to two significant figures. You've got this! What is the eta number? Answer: 4.1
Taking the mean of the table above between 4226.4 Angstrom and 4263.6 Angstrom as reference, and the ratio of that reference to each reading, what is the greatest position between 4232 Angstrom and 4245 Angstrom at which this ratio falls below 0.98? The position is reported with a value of 4244.49 Angstrom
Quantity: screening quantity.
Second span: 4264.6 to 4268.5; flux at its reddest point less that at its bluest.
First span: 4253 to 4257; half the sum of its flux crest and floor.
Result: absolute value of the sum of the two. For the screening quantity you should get 13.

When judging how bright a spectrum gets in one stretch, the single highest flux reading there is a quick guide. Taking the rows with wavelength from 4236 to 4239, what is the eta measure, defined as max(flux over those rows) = 16.6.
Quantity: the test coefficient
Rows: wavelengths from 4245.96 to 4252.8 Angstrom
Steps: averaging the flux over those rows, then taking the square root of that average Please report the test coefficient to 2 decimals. 3.97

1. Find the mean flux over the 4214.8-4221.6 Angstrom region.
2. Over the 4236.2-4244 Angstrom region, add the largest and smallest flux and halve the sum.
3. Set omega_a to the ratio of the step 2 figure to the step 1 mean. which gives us 0.93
